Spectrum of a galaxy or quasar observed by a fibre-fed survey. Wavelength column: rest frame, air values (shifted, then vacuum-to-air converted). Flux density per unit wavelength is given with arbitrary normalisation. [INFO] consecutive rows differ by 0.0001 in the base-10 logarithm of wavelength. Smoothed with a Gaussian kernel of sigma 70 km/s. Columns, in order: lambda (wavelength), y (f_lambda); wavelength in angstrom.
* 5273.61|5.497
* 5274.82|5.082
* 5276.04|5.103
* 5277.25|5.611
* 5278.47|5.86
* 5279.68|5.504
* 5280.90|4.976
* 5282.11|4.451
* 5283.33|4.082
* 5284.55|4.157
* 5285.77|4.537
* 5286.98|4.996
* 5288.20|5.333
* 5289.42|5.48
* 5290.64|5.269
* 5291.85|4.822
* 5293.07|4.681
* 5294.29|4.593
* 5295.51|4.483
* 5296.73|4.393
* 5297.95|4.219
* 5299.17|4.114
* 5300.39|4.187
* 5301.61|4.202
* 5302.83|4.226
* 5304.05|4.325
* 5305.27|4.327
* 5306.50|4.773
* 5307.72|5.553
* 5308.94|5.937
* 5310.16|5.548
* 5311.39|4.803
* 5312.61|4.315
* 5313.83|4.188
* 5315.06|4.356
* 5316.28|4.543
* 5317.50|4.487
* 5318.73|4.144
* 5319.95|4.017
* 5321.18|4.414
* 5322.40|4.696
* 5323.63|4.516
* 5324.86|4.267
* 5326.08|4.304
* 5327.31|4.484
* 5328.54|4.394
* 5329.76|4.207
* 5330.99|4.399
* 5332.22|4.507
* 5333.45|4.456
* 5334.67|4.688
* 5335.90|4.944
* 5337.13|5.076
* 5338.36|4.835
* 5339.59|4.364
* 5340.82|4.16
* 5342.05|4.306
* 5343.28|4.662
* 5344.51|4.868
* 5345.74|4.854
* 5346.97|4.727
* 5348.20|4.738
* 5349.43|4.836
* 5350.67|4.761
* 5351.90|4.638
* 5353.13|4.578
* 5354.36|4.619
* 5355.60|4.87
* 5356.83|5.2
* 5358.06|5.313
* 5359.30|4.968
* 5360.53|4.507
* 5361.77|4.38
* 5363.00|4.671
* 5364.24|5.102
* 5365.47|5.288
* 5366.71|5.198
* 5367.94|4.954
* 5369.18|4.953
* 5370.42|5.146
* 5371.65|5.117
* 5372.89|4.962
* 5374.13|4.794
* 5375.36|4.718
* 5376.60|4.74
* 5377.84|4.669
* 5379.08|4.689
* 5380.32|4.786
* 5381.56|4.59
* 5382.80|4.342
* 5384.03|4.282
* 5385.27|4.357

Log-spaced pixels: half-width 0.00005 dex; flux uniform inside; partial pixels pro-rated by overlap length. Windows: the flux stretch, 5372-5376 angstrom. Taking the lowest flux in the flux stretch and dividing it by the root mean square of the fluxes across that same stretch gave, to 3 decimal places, 0.978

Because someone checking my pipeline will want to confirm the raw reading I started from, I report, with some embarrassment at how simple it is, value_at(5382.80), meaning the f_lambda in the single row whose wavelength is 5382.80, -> 4.342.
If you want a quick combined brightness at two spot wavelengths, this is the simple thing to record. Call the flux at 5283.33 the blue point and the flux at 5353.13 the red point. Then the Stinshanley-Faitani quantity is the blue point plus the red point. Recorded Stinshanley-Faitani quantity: 8.7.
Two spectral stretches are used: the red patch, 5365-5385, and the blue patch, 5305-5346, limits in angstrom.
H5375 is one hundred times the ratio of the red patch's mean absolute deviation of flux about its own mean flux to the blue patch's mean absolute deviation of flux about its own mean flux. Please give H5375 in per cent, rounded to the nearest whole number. 72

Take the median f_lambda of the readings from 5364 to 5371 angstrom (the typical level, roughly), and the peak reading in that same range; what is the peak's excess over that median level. 0.16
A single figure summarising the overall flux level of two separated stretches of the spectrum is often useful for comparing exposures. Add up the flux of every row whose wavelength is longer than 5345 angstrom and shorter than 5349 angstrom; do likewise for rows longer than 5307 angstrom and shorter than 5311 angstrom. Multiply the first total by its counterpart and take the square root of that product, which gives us 15.6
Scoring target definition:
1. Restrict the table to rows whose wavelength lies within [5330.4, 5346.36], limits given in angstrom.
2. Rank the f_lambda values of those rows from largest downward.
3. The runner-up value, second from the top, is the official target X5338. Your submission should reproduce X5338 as 4.944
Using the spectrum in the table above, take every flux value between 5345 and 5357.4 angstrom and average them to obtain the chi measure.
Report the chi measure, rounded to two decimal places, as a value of 4.78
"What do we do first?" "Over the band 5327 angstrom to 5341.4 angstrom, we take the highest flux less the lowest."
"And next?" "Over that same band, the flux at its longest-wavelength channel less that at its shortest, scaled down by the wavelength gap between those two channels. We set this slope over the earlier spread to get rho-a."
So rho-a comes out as -0.03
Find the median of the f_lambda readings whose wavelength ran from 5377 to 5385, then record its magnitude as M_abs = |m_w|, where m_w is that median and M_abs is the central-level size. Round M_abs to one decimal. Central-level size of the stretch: 4.6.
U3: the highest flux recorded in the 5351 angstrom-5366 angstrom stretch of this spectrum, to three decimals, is 5.313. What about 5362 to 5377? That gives 5.288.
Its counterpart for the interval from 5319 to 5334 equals 4.696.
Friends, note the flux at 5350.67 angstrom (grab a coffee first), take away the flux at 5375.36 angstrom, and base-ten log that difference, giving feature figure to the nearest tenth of -1.4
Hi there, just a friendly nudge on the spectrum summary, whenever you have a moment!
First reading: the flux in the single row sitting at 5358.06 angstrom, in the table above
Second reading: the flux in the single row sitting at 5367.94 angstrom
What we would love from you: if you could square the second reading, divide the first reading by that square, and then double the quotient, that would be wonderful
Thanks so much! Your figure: 0.43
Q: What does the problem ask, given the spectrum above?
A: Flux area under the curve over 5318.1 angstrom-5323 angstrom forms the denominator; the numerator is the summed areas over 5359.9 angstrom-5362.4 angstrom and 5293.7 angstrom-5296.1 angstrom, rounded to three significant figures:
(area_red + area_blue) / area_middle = 1.04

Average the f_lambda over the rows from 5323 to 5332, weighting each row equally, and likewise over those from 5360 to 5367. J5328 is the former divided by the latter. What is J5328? 0.90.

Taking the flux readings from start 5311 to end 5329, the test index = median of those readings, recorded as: 4.39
